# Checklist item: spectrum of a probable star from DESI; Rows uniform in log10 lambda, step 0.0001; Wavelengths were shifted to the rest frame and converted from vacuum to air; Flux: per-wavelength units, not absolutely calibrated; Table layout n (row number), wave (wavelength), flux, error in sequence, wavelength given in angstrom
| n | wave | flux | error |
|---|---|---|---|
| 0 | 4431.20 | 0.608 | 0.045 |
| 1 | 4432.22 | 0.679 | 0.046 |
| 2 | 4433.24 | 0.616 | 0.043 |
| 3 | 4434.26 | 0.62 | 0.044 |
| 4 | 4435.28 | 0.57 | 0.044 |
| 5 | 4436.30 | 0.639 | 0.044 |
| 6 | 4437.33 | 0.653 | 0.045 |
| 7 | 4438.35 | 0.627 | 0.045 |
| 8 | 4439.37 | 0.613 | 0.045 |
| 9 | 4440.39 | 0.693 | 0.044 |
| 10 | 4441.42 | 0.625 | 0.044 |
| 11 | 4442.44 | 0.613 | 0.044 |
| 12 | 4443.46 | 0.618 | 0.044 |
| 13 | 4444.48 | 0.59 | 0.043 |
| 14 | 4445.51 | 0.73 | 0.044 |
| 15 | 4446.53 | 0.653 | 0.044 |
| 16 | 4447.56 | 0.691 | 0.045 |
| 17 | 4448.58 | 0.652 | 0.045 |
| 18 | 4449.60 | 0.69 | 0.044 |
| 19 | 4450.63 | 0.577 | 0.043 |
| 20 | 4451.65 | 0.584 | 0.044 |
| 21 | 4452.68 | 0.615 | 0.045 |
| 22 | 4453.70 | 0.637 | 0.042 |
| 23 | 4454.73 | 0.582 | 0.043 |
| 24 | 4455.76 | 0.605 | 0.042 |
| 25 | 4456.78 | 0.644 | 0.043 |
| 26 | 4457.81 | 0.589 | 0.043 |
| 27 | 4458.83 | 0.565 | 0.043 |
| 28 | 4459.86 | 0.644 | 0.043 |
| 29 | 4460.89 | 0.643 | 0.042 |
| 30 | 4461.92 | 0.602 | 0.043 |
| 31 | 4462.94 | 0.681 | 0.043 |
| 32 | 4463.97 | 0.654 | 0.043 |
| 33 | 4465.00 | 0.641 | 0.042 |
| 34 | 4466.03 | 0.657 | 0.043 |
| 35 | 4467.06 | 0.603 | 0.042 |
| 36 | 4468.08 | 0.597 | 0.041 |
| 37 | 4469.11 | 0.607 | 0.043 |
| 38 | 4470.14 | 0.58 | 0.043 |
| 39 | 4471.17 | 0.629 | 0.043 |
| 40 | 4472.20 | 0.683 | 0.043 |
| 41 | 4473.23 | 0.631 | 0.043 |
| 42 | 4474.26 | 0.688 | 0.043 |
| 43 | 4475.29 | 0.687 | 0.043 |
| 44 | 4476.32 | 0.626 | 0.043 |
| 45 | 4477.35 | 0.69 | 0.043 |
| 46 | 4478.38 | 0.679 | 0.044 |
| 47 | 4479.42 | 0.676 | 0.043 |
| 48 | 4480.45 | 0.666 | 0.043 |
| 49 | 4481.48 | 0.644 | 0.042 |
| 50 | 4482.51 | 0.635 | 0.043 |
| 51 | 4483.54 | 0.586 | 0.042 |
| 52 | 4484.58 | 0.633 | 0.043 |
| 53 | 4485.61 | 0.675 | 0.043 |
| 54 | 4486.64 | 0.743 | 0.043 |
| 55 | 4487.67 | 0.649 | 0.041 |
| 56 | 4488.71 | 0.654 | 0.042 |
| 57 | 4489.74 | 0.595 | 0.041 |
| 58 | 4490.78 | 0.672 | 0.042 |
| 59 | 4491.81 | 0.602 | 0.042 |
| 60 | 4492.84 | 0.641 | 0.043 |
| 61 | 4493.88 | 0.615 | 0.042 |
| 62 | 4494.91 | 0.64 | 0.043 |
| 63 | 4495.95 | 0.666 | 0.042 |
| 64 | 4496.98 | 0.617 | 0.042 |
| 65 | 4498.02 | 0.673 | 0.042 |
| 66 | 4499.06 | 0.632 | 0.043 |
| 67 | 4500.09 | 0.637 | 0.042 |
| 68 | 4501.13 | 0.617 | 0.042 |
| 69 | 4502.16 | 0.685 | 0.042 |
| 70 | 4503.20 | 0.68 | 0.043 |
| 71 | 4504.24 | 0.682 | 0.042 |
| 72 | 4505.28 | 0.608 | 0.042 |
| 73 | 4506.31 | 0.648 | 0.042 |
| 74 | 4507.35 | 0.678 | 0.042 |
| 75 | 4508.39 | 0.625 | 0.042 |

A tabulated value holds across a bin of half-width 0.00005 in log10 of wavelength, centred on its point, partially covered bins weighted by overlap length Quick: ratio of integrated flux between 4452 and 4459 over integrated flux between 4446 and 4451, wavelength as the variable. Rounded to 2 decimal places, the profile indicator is 1.30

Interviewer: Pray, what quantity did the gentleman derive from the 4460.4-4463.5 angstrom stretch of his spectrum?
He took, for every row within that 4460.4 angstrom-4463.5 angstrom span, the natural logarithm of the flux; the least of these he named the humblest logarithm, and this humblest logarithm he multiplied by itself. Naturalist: 0.26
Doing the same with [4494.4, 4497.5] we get 0.23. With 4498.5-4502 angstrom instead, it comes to 0.23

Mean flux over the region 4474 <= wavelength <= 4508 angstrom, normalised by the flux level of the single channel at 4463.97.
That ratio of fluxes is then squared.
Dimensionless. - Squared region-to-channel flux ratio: 0.99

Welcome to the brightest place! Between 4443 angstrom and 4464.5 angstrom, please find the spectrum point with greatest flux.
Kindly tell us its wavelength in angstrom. 4445.51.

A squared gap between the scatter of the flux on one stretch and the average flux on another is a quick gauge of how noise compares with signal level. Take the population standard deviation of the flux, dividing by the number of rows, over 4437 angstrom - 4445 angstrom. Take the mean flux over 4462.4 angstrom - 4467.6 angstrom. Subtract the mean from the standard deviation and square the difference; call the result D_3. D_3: 0.382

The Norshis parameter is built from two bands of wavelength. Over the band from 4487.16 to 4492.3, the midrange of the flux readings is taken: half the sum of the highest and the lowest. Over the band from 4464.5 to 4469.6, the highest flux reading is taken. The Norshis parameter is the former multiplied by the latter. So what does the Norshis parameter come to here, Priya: 0.42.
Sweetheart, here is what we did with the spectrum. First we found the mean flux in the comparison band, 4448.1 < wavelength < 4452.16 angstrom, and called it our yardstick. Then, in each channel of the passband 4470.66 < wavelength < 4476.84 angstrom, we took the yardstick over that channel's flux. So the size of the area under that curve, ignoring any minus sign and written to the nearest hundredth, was 5.90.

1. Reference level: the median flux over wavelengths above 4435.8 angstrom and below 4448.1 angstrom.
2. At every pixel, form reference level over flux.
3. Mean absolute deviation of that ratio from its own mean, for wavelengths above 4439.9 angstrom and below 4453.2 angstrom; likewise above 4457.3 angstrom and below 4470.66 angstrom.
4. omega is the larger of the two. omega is 0.062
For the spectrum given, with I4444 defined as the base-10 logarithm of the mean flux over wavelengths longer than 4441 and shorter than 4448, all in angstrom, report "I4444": -0.190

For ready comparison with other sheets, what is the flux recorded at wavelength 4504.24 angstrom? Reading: 0.682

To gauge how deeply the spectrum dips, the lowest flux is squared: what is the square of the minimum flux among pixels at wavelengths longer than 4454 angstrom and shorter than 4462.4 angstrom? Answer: 0.319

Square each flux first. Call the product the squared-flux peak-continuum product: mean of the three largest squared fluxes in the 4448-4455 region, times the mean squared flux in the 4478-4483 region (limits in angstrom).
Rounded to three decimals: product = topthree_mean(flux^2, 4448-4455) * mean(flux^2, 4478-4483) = 0.190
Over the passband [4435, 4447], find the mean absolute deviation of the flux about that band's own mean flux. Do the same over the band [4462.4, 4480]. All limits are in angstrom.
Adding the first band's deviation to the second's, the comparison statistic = 0.0633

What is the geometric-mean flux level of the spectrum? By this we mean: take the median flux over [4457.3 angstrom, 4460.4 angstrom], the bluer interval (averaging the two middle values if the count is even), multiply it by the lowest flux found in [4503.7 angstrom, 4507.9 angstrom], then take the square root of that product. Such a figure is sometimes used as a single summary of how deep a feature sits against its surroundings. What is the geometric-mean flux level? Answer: 0.598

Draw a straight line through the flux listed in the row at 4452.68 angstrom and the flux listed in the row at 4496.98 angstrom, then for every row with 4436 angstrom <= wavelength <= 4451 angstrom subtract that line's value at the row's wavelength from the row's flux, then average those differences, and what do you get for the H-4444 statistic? 0.030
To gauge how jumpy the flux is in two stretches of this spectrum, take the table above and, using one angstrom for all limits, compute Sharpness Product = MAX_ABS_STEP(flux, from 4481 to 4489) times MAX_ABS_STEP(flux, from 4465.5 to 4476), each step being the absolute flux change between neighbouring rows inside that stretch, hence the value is 0.0054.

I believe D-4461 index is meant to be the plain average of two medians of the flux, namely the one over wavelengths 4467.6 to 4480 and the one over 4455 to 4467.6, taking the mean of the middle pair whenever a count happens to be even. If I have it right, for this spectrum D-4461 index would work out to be 0.648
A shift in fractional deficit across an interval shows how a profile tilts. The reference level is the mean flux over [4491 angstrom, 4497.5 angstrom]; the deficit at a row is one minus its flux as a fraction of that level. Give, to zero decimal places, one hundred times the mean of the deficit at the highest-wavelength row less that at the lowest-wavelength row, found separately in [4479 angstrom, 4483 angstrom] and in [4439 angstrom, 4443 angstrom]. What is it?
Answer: 3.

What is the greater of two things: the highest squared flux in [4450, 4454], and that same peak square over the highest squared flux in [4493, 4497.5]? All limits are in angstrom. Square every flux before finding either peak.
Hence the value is 0.91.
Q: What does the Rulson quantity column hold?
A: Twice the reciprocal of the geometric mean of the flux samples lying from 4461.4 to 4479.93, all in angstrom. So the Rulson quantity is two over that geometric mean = 3.105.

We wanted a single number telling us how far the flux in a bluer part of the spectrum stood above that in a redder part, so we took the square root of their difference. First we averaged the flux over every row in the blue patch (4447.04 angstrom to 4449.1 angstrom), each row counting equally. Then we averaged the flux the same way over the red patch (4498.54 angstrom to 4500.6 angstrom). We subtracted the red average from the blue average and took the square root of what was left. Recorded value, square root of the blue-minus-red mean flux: 0.19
